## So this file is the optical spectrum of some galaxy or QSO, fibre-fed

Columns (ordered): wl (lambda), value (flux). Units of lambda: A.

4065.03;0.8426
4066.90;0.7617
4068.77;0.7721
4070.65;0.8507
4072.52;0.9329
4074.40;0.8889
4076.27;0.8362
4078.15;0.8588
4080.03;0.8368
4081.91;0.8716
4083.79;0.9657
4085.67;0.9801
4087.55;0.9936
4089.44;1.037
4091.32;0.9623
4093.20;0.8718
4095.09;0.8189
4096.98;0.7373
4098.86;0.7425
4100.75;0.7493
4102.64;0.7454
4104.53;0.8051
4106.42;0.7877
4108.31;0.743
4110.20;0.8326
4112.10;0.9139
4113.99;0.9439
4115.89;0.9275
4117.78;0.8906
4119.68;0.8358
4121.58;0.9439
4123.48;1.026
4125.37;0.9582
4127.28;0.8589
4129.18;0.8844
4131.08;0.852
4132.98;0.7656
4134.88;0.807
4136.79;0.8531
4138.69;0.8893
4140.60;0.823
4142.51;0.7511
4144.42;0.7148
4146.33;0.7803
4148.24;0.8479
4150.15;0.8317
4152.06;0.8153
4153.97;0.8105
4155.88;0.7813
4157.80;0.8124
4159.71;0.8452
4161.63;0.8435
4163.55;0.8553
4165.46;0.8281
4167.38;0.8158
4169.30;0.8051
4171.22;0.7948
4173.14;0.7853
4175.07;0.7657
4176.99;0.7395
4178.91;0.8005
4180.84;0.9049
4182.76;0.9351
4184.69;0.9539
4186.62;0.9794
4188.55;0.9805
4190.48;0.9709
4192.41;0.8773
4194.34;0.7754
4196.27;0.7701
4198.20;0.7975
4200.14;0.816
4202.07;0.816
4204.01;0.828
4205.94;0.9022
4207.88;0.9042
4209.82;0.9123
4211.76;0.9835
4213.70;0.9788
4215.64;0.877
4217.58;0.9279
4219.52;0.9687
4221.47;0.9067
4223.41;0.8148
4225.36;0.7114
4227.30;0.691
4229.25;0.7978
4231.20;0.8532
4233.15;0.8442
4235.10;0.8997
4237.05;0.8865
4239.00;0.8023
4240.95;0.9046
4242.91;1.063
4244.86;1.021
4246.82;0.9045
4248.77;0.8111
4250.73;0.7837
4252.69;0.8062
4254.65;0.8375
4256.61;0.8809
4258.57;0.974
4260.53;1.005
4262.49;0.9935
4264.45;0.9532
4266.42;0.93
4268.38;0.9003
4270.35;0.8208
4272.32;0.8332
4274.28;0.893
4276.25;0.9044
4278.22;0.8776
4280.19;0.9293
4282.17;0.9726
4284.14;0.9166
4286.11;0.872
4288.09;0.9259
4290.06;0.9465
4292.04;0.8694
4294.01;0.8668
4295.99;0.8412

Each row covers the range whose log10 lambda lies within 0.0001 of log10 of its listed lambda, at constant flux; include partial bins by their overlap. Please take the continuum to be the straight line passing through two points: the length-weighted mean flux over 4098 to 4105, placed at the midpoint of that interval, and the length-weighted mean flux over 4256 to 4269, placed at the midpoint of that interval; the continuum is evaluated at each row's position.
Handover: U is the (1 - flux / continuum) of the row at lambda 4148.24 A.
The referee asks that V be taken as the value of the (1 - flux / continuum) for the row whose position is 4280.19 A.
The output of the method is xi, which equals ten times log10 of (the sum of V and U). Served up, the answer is -24.7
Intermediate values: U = -0.04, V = 0.05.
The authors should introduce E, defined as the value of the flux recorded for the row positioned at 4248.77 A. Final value 0.8111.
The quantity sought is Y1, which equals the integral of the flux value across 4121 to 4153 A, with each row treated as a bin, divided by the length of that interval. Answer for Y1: 0.85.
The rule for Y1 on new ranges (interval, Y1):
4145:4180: 0.81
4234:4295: 0.90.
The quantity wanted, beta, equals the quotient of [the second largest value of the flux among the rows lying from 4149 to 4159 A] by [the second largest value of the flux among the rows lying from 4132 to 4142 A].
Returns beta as 0.96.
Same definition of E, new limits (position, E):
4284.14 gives 0.9166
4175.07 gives 0.7657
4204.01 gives 0.828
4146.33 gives 0.7803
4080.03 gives 0.8368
